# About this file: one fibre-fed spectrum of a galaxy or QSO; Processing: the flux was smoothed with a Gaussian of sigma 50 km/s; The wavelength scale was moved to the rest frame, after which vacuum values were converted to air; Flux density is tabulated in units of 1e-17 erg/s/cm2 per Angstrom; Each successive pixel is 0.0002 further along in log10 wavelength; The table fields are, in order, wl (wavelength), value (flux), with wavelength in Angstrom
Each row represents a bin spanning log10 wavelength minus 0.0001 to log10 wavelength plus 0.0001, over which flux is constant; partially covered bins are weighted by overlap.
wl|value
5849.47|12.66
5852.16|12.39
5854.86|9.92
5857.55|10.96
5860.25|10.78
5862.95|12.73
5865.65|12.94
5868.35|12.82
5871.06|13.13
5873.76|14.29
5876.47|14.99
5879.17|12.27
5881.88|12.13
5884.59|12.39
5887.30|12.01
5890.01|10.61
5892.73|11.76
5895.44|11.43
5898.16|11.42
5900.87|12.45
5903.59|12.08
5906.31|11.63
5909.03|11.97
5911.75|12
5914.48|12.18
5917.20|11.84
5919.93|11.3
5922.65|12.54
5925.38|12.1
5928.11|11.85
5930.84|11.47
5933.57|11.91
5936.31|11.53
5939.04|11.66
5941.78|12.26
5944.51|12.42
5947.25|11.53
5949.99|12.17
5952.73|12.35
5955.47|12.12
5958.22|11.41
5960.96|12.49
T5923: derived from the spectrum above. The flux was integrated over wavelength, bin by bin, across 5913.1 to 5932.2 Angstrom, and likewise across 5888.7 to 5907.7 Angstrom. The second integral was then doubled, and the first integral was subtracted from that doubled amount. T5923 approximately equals 215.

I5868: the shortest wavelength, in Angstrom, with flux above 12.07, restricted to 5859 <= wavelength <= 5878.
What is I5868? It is 5862.95 Angstrom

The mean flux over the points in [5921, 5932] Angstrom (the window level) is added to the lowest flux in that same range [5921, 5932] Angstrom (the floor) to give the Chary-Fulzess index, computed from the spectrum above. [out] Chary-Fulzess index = 23.5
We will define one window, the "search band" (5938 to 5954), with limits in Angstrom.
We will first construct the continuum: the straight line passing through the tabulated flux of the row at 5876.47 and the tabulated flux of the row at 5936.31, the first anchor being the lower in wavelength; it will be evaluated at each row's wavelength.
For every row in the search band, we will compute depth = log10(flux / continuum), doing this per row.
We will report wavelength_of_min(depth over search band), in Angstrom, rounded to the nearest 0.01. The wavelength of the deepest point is 5939.04 Angstrom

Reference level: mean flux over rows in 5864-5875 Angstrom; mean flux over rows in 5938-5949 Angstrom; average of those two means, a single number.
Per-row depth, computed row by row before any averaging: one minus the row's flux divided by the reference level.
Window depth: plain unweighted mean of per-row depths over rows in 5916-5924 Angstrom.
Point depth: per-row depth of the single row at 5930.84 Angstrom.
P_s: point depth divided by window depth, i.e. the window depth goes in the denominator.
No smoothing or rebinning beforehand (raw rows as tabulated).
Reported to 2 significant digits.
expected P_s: 1.6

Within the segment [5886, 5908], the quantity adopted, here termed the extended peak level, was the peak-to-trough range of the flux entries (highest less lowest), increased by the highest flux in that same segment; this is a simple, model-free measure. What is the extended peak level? 14.3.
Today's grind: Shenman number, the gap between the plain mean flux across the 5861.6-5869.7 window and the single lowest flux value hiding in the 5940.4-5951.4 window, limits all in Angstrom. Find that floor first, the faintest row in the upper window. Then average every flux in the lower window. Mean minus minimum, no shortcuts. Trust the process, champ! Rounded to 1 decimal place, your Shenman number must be 1.3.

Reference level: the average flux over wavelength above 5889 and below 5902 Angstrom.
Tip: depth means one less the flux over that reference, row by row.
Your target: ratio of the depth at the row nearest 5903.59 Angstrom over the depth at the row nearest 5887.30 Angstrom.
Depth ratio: 1.1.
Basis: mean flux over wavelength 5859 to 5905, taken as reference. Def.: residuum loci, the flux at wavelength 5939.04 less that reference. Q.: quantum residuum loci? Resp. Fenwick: -0.71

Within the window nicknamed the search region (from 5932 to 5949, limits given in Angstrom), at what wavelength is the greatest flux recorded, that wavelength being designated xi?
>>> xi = 5944.51 Angstrom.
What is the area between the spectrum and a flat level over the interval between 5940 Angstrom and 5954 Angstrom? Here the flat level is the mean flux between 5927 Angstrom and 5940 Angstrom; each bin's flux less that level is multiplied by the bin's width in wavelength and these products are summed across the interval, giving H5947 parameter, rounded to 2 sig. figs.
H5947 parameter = 6.3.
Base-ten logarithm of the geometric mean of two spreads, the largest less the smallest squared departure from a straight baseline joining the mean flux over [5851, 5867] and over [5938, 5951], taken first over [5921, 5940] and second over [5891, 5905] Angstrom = -0.4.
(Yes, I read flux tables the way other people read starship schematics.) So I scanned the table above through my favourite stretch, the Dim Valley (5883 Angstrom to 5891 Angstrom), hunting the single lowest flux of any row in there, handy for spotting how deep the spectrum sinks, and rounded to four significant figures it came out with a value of 10.61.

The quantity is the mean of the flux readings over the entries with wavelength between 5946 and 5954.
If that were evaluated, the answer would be 12.0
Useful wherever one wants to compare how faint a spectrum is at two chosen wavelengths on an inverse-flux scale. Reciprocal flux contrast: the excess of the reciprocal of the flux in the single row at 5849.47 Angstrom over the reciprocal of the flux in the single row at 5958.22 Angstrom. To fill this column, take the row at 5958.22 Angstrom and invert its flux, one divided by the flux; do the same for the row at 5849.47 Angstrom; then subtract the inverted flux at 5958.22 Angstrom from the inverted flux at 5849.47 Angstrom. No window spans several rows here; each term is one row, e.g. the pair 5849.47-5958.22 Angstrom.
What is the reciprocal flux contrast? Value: -0.009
